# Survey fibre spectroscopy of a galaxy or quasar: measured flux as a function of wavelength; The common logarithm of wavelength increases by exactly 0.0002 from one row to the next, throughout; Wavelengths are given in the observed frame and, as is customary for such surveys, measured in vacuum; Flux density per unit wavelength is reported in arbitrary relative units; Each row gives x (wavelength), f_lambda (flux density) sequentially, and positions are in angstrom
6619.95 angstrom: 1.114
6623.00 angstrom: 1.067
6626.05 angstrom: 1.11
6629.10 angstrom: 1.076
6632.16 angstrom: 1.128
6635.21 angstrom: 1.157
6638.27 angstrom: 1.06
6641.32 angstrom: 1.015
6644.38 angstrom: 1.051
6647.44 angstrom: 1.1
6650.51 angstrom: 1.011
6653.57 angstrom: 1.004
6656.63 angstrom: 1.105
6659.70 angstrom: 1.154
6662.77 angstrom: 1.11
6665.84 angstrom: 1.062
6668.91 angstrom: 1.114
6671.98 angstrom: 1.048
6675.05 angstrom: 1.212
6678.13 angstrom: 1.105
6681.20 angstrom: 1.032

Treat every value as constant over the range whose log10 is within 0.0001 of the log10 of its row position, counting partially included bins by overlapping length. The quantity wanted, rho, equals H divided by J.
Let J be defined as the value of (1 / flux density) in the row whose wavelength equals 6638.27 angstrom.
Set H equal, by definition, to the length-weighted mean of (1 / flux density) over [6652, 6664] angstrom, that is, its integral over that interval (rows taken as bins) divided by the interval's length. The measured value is 0.97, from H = 0.92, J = 0.943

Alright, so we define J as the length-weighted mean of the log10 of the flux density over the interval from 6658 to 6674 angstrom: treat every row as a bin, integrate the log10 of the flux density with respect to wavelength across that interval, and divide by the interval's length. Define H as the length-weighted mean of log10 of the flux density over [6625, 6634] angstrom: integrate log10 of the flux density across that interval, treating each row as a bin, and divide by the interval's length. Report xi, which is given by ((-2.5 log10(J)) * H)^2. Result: 0.0228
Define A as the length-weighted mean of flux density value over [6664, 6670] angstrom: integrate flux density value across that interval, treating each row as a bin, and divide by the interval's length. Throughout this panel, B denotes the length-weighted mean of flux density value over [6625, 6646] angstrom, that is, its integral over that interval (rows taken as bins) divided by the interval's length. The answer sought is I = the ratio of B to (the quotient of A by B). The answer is 1.08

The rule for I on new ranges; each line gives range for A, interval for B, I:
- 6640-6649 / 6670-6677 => 1.20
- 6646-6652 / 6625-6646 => 1.12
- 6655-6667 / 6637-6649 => 1.01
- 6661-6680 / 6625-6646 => 1.06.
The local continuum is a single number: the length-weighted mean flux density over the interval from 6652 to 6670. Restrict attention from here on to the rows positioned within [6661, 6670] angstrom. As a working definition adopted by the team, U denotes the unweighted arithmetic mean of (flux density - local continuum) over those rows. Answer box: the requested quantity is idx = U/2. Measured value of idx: 0.002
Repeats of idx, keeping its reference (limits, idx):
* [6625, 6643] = 0.000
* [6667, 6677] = 0.017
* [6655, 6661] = 0.019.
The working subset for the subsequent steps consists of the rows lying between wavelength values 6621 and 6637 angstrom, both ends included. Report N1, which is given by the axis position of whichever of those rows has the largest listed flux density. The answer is 6635.21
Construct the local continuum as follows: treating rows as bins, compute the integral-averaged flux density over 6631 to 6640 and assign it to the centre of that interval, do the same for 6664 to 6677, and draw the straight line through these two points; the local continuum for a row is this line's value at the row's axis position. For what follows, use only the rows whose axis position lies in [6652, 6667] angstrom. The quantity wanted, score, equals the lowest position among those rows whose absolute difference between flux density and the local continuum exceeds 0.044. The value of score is 6653.57 angstrom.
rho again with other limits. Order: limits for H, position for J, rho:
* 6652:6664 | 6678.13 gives 1.01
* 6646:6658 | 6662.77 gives 1.06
